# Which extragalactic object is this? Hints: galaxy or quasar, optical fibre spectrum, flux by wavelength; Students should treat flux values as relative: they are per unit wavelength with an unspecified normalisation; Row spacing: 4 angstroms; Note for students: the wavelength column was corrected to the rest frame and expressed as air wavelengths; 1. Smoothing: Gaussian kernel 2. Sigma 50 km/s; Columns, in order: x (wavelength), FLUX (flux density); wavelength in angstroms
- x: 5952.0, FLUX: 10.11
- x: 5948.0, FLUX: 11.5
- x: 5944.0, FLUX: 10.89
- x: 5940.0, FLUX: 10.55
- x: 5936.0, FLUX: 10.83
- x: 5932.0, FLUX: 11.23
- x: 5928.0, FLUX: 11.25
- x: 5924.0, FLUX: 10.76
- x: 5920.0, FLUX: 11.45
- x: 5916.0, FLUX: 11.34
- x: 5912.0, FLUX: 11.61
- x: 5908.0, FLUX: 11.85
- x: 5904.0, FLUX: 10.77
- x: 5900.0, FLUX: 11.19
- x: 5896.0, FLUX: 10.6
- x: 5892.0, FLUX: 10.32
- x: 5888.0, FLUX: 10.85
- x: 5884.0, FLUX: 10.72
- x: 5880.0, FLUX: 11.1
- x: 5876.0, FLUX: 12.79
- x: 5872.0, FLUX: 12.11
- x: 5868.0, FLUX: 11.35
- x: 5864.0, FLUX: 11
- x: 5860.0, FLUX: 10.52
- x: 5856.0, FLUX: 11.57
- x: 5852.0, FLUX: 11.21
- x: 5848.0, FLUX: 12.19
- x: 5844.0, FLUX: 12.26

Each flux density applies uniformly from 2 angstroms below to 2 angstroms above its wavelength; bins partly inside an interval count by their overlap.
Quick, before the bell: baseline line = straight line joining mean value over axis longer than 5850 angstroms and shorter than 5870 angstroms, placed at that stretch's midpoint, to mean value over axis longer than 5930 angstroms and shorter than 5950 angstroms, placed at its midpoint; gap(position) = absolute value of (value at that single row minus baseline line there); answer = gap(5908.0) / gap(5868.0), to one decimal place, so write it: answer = 3.4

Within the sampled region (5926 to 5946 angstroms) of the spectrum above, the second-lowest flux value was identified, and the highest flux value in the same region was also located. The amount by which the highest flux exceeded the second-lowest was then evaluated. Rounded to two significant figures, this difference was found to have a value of 0.42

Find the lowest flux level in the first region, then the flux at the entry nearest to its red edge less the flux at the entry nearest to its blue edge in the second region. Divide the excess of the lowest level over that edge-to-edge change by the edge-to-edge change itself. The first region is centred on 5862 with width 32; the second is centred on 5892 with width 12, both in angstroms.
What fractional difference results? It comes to -43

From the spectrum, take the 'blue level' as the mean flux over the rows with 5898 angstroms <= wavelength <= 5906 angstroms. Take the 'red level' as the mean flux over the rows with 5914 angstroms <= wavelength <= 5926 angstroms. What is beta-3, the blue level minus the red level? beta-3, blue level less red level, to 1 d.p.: -0.2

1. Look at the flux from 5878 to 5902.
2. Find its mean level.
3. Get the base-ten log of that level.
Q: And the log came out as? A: 1.03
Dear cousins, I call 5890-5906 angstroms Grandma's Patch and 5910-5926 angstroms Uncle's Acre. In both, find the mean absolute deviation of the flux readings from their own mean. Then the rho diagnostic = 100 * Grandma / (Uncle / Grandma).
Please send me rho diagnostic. 26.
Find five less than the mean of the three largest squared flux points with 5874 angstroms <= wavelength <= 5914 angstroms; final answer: 141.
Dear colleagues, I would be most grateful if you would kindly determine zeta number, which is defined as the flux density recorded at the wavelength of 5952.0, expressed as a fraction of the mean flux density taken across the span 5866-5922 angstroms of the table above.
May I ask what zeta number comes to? 0.90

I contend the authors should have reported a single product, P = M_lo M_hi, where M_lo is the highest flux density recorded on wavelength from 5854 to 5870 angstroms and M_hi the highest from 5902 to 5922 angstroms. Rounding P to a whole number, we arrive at 137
